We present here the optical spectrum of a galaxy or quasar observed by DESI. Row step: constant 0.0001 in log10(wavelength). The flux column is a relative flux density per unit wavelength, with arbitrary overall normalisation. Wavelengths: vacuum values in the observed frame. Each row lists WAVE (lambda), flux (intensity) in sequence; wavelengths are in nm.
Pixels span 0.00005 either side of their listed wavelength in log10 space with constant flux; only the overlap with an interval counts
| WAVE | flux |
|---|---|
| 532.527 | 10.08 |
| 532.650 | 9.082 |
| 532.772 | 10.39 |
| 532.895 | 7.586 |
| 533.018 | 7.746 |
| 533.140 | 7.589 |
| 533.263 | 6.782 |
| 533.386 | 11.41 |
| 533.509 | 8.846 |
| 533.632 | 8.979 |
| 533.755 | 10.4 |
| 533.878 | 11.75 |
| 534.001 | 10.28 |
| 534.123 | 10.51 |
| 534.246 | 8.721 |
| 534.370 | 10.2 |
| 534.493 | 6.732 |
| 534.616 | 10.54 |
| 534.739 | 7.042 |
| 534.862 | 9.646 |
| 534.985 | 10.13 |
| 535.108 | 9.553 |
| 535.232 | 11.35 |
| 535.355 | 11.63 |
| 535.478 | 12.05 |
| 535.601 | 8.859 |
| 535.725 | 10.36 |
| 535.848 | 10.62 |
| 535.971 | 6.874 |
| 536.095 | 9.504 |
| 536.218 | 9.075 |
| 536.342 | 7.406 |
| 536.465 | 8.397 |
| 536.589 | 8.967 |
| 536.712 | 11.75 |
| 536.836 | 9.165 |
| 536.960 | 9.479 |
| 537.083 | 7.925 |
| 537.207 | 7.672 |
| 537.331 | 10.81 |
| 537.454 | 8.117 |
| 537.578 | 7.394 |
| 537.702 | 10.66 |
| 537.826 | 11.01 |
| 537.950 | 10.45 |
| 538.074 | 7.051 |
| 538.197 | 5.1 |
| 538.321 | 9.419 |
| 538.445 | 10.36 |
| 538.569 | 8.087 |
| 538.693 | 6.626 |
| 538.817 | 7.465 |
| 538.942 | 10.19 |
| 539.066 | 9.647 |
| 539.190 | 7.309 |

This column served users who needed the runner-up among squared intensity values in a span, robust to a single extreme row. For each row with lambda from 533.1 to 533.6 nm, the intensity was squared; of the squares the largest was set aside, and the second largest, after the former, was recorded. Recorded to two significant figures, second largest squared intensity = 78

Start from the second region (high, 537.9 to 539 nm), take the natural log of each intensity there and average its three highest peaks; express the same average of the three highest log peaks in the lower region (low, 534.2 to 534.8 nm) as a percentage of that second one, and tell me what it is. 98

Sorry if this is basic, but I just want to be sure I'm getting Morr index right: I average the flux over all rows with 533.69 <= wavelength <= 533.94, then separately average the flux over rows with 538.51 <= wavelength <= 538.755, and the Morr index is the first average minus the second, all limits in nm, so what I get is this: 3.7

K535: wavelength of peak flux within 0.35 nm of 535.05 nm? 535.355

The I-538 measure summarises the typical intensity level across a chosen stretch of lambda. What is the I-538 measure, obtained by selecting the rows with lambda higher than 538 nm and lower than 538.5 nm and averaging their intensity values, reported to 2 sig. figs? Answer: 8.0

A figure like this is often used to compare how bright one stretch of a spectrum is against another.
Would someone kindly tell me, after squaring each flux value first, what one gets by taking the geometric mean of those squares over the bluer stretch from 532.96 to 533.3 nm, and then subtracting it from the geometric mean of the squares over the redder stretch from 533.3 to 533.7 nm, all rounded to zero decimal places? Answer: 39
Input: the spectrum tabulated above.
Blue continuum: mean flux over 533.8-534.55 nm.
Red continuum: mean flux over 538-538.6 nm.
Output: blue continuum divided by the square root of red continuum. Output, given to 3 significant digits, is 3.43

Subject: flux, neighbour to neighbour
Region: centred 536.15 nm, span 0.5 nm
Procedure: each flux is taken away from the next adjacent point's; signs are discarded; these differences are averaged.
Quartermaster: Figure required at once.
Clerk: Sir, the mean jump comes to 1.6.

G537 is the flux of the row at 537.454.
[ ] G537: 8.117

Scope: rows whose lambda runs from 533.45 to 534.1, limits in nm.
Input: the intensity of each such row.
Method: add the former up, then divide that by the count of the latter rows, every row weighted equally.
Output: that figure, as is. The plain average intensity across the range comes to 10.1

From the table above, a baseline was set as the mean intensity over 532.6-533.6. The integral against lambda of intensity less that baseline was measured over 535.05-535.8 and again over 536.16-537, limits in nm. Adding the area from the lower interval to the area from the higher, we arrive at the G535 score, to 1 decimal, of 1.9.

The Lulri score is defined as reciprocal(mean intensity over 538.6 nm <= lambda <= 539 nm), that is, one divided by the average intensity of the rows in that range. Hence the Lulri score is 0.124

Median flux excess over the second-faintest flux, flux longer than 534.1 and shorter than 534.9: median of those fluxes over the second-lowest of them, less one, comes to 0.37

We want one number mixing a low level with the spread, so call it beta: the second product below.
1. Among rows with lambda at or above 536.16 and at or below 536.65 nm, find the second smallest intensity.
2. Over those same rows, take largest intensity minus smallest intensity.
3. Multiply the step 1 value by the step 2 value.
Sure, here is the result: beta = 14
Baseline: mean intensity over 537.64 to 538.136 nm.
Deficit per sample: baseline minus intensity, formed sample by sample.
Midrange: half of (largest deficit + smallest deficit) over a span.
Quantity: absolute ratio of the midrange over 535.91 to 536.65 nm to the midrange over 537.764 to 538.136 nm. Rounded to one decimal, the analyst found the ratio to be 2.1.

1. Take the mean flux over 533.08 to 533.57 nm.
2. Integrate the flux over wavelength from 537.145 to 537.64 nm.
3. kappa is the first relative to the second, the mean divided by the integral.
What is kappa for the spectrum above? 2.06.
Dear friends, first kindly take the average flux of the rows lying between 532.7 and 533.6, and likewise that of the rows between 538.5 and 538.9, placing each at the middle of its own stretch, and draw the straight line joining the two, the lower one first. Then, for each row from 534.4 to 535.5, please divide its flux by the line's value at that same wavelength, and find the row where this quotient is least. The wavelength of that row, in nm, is 534.493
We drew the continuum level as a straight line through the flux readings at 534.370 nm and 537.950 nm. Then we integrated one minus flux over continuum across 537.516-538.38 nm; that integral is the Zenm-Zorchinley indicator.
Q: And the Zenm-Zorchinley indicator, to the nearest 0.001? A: 0.143 nm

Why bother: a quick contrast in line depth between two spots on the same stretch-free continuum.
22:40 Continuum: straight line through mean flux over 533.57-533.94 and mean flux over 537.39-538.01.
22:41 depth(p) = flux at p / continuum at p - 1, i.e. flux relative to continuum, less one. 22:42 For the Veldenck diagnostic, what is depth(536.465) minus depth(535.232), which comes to -0.27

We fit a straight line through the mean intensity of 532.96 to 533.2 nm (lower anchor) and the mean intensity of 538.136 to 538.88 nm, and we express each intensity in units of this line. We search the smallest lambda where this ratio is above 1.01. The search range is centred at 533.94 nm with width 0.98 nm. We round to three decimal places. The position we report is 533.509 nm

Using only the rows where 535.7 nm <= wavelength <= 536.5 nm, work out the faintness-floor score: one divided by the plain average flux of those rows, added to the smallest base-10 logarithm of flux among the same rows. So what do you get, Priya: 0.950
